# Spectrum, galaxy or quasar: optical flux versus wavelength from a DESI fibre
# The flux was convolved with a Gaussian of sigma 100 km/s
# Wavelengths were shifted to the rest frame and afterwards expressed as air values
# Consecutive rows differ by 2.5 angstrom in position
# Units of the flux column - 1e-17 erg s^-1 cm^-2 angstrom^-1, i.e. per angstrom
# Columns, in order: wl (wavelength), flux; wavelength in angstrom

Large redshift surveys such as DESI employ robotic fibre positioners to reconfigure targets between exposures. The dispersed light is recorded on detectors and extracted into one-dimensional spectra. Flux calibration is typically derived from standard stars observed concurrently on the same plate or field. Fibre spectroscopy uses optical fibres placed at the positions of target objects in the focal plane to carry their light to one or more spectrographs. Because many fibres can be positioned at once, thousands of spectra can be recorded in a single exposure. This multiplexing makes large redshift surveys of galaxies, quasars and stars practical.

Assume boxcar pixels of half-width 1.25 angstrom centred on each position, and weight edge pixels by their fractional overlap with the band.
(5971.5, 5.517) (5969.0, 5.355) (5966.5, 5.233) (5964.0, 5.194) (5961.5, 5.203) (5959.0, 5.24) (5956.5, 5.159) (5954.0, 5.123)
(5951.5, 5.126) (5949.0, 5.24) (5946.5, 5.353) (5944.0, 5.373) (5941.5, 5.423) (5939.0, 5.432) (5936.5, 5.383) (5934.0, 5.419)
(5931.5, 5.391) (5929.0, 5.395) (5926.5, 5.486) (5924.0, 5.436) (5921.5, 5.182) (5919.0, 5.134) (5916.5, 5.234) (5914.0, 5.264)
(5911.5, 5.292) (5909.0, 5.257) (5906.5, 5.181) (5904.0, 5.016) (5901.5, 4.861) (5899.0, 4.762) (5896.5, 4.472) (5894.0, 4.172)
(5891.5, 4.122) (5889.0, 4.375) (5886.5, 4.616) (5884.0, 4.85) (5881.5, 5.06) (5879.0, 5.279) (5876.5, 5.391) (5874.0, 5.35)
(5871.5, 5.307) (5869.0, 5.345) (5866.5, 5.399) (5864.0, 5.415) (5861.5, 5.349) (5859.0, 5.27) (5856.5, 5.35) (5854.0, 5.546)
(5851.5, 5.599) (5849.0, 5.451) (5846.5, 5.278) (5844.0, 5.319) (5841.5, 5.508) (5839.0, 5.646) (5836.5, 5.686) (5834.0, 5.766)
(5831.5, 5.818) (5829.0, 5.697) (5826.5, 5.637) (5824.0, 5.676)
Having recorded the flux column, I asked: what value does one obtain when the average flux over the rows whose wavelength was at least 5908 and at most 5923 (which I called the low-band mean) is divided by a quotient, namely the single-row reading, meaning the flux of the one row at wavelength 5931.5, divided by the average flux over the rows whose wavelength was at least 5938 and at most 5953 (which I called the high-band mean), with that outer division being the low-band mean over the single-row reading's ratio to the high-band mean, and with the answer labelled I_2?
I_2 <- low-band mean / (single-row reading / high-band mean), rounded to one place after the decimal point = 5.2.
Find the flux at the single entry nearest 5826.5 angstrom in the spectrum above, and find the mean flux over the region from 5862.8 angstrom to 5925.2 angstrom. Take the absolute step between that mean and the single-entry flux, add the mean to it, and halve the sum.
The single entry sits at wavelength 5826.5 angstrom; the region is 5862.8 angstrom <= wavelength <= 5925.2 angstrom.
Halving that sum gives 2.82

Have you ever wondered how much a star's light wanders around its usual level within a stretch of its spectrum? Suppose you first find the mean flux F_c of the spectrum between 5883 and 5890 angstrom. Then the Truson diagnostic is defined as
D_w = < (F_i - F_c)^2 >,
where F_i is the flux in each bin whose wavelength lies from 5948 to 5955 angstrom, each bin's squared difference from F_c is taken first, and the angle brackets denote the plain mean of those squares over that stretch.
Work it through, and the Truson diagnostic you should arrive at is 0.30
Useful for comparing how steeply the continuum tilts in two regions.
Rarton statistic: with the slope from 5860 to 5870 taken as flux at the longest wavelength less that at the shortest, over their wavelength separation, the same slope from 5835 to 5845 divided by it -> 92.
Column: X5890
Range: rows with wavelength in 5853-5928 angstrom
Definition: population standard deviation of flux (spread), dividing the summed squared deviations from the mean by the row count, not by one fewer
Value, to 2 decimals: 0.38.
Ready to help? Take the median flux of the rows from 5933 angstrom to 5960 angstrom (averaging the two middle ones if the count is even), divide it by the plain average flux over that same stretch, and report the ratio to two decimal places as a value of 1.01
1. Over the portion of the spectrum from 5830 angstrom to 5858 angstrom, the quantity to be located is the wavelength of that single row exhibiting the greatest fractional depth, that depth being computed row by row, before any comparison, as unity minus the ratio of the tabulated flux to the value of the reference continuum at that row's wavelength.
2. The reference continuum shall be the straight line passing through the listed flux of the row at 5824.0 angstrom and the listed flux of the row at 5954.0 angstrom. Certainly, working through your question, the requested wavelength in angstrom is 5846.5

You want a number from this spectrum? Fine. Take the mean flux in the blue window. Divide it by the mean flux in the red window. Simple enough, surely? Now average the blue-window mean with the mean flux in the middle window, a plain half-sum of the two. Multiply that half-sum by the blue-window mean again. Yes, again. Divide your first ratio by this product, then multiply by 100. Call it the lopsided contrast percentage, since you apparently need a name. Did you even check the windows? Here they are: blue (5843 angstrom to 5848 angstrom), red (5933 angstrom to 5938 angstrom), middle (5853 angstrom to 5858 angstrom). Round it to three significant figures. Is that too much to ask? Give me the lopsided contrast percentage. 3.45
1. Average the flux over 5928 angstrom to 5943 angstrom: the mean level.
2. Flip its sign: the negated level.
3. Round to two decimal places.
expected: -5.41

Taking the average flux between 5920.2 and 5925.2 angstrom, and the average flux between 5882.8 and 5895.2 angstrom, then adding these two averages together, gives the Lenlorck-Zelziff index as 9.7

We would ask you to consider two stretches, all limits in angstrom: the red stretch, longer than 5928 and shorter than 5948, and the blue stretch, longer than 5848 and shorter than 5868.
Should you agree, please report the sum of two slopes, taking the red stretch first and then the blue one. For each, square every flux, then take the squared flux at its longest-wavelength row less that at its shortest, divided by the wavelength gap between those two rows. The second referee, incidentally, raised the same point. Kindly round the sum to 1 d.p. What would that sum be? -0.1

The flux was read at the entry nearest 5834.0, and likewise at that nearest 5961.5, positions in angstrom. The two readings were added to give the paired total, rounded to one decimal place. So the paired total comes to 11.0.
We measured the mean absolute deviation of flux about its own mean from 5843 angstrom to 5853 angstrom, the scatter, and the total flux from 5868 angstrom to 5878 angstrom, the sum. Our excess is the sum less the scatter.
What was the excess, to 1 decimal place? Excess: 21.3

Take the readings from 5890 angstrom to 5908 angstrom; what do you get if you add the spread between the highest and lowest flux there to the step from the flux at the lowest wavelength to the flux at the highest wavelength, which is 2.12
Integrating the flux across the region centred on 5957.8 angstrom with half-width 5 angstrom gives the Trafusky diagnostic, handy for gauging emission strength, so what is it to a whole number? 52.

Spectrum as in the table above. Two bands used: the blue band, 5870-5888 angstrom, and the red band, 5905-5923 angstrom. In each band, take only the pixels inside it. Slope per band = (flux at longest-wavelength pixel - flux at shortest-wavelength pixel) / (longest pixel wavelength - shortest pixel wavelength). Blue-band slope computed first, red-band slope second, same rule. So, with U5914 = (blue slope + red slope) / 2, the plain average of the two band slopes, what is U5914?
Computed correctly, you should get -0.02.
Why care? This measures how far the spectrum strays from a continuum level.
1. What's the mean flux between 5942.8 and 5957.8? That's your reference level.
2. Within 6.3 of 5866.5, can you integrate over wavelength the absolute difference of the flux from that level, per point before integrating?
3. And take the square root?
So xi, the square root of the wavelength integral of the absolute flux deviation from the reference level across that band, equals 1.3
